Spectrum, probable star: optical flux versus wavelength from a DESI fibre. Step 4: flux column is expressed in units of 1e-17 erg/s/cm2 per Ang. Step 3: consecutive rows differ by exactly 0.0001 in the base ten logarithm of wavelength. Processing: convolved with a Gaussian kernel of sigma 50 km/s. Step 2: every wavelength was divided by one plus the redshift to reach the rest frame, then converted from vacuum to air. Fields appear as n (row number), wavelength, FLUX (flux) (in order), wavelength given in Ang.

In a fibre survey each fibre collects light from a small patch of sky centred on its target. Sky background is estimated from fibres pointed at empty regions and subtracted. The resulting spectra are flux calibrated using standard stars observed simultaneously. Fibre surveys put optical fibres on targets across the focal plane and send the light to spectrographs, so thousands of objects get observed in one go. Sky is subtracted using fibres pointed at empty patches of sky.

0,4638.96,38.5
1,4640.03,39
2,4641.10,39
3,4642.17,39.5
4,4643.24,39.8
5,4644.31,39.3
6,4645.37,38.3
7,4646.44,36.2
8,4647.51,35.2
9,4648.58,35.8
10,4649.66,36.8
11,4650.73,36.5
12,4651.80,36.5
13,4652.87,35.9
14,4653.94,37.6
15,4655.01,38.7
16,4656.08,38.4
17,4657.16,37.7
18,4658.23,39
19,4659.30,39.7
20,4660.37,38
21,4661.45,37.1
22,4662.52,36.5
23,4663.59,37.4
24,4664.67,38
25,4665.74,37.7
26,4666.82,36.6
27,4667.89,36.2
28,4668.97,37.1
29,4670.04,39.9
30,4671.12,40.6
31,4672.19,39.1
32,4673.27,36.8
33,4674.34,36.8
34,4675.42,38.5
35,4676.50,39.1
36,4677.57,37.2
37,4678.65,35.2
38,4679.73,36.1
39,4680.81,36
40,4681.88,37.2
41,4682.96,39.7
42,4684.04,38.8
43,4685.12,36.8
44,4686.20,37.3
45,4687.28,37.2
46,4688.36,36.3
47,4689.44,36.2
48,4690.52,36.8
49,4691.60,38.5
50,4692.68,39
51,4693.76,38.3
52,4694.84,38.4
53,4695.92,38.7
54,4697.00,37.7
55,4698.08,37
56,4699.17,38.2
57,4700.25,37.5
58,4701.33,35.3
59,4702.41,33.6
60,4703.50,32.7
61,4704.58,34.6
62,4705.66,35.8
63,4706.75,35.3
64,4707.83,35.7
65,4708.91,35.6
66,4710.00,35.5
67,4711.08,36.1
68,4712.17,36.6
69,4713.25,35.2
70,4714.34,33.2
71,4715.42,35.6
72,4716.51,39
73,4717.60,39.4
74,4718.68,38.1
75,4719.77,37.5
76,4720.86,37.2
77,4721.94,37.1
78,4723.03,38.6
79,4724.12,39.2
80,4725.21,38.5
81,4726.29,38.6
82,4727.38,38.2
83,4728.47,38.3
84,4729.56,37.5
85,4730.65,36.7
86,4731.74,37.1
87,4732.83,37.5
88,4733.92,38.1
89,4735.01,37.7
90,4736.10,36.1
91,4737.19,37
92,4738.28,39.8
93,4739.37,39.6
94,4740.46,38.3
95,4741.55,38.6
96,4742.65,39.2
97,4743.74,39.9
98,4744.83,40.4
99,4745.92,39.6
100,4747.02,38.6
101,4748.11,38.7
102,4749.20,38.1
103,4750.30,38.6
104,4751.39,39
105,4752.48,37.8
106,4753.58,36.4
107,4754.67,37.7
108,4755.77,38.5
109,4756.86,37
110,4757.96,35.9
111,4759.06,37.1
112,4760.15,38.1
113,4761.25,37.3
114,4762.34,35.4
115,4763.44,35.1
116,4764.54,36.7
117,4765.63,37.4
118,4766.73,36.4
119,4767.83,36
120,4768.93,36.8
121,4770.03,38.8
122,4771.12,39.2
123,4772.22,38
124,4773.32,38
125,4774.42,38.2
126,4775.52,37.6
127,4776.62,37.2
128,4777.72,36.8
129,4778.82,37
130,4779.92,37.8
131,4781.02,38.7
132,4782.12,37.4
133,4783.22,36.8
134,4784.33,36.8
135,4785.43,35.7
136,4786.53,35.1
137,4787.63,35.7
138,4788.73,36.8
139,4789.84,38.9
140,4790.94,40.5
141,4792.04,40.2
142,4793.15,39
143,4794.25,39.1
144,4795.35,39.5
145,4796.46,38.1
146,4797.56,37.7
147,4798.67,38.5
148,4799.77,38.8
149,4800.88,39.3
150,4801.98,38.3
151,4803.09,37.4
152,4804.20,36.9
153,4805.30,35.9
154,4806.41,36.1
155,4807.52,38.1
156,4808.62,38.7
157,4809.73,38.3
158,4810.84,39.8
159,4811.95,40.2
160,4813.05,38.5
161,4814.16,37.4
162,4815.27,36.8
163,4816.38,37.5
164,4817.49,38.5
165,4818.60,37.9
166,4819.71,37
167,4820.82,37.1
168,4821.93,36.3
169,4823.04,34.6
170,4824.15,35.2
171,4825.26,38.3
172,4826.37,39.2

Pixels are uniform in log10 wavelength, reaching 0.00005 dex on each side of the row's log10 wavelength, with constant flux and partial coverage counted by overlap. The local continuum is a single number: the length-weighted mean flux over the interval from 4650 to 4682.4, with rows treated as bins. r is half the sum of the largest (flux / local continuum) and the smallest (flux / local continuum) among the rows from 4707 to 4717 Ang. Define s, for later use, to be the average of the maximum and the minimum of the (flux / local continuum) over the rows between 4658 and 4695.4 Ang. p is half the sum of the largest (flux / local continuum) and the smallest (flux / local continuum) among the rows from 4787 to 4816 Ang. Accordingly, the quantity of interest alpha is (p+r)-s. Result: 0.966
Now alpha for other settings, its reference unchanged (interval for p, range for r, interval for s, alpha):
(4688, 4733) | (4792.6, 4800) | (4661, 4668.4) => 0.999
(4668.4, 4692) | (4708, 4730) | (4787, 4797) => 0.961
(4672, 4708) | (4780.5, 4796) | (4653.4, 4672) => 0.947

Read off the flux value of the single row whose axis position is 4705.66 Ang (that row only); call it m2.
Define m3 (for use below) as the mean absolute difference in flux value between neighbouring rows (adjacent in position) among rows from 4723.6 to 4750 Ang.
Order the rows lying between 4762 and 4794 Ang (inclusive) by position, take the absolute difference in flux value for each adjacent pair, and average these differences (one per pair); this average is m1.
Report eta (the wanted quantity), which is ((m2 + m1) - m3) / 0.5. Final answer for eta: 72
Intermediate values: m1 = 0.80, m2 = 35.8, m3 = 0.70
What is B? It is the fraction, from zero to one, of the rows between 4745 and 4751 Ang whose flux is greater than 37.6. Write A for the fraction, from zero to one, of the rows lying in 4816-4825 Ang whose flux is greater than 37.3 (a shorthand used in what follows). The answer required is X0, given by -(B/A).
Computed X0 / -2.7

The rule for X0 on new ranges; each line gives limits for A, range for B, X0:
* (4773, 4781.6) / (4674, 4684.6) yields -0.6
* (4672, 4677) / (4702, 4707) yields 0.0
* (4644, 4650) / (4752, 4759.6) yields -1.3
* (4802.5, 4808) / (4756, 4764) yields -0.4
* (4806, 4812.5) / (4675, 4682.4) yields -0.3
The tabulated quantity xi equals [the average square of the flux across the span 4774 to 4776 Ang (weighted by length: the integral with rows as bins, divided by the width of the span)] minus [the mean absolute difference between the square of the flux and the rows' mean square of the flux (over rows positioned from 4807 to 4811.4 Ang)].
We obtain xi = 1393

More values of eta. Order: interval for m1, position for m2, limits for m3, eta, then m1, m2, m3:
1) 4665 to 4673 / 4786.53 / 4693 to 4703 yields 71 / 1.23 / 35.1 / 0.99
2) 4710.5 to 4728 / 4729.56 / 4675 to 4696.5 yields 75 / 1.05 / 37.5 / 0.93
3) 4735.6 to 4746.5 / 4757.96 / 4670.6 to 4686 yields 71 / 0.90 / 35.9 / 1.35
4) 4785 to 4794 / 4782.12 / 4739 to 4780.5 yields 75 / 1.07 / 37.4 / 0.81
